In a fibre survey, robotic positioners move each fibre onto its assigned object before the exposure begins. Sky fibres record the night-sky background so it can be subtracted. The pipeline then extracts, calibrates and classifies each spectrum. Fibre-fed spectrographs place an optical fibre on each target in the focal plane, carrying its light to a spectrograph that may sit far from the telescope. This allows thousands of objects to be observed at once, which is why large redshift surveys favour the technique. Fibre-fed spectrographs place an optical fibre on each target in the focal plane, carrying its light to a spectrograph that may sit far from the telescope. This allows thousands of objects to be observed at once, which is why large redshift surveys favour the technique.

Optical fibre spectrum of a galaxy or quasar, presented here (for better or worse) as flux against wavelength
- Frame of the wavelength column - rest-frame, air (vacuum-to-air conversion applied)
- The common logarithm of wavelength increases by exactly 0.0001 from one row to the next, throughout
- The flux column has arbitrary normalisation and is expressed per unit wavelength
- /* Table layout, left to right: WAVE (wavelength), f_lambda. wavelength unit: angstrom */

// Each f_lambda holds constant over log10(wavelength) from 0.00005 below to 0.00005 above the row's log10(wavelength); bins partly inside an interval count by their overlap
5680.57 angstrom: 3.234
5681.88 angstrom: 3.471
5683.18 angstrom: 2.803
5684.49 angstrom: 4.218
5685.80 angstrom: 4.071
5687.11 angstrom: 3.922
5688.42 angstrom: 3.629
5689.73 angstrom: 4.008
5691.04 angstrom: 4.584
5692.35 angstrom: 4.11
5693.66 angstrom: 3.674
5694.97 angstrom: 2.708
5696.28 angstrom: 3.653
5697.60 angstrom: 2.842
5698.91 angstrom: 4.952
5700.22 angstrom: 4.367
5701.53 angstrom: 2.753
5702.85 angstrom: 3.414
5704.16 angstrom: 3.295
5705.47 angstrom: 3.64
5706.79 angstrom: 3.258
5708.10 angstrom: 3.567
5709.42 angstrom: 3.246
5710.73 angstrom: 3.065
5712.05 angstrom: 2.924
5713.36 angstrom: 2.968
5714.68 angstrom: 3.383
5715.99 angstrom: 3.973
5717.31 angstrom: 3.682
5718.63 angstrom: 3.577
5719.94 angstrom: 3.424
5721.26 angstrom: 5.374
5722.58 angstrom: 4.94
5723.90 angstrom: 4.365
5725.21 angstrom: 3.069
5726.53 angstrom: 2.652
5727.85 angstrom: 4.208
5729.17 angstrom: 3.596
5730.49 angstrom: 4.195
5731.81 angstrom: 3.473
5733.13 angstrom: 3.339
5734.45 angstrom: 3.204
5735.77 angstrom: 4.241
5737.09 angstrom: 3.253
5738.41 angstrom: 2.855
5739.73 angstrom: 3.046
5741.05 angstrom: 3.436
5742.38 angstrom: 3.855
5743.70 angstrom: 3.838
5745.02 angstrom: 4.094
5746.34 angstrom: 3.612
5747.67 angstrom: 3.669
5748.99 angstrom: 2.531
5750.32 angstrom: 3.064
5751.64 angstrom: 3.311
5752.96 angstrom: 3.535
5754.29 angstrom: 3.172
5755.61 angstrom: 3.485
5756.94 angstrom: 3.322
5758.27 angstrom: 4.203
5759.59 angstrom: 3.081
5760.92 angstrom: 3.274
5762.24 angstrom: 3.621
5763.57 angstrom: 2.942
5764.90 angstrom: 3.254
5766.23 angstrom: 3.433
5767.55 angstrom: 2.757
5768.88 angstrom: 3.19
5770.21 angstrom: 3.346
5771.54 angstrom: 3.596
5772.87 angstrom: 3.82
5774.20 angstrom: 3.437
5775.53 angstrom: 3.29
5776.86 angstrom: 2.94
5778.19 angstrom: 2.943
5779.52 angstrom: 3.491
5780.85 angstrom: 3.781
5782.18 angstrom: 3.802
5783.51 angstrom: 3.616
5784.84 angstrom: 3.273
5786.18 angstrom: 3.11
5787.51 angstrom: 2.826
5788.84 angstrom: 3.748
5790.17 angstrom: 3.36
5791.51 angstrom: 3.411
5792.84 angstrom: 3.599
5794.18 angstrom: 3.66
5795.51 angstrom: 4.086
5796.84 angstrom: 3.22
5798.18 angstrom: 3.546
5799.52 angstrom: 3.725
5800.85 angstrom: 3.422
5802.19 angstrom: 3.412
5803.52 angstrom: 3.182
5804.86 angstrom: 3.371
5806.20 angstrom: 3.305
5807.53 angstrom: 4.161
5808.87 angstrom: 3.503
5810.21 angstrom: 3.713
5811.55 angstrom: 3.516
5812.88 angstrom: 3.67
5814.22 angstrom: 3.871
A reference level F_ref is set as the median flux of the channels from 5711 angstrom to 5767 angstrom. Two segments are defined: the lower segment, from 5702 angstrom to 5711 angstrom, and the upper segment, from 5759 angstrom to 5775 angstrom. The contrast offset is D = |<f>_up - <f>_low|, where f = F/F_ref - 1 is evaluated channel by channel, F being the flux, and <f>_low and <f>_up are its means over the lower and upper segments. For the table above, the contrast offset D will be 0.012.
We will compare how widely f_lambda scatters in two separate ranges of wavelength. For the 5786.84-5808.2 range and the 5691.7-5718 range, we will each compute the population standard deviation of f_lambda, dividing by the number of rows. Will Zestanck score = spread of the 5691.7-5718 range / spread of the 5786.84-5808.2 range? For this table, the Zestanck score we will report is 1.72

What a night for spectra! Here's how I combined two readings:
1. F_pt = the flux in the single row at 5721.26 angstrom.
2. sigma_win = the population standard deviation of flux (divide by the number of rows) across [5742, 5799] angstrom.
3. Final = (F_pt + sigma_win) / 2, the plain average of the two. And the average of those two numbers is 2.87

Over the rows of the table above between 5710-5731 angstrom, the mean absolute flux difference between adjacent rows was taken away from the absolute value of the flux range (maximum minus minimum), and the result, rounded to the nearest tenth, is 2.1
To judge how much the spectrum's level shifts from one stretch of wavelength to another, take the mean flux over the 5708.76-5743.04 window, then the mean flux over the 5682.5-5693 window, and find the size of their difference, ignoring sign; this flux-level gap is 0.33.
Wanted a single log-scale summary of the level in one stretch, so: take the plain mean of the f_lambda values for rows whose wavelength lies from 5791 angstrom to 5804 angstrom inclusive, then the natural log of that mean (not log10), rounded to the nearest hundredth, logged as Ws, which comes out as 1.26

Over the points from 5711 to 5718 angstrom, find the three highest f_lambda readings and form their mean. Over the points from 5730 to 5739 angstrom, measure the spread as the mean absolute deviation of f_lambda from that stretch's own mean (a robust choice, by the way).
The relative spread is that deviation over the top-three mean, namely 0.110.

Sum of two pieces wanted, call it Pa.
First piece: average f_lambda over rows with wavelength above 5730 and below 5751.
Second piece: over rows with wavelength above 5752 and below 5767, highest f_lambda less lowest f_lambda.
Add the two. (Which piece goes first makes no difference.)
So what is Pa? 4.74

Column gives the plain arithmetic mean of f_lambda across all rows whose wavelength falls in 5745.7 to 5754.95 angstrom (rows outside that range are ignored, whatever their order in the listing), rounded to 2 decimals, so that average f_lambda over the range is 3.27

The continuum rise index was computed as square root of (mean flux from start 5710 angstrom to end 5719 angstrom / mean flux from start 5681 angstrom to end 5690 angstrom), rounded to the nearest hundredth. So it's 0.95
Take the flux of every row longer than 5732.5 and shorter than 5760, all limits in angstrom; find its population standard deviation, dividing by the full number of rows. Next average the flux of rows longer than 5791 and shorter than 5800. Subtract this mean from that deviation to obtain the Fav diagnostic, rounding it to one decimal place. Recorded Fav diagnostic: -3.2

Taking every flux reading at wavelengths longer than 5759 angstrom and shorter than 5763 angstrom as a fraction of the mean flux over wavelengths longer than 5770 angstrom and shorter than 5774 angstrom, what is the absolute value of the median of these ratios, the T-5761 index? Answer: 0.91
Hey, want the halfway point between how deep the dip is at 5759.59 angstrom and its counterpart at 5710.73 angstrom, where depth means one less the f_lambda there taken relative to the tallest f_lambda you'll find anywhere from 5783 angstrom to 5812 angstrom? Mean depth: 0.26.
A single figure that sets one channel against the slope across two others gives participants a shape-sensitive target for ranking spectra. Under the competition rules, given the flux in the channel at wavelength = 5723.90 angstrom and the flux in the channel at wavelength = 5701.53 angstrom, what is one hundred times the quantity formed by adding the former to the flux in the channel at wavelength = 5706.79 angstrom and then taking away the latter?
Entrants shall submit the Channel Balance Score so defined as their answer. 487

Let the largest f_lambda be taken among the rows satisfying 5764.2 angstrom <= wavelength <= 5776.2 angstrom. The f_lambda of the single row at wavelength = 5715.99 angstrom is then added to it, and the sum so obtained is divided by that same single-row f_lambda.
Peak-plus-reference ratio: 1.96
